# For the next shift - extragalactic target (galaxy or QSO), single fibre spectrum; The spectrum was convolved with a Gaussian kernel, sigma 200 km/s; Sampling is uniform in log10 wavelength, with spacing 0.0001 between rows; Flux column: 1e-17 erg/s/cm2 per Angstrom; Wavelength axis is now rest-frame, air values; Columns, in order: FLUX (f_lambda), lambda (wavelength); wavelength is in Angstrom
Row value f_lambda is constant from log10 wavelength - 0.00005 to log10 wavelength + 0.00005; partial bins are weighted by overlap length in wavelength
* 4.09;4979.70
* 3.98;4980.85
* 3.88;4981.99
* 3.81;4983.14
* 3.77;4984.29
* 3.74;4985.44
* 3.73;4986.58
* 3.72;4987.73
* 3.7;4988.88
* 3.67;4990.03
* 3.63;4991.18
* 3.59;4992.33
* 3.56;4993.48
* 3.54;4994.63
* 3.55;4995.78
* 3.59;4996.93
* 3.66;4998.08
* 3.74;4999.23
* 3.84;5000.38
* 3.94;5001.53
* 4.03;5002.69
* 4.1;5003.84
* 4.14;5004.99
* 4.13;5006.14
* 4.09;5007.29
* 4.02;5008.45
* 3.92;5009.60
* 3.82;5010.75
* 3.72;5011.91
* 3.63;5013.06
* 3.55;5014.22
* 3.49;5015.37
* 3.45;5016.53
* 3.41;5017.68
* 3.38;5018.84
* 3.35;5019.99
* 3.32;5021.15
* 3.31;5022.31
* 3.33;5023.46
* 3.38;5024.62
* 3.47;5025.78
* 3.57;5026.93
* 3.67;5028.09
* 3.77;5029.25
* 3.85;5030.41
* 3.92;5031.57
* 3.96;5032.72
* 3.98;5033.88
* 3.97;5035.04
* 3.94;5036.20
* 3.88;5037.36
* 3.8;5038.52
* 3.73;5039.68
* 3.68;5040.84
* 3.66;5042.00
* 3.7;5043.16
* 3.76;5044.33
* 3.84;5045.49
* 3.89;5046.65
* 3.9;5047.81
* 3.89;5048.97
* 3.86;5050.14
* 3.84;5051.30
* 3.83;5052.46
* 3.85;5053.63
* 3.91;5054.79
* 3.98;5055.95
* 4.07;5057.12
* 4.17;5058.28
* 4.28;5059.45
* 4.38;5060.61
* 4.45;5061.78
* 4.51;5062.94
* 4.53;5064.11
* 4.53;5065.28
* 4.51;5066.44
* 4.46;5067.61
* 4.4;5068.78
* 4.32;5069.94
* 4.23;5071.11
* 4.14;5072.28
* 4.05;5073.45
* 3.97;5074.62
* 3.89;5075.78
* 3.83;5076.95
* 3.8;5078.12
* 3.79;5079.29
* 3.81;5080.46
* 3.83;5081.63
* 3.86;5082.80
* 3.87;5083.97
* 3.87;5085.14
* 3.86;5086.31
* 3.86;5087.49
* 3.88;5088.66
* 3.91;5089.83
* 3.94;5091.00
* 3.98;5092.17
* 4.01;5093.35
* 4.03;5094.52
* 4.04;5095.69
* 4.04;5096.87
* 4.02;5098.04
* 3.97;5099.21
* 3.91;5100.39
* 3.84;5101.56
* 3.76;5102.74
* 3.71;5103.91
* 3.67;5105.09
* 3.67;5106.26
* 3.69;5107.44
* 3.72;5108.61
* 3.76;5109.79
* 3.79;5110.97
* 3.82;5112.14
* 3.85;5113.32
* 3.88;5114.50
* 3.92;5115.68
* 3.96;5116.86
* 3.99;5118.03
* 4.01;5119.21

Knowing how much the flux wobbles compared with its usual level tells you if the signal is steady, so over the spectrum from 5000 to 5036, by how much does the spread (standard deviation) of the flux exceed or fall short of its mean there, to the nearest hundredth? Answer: -3.45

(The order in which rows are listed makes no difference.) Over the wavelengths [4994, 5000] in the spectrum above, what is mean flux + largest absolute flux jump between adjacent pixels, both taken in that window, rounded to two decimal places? 3.70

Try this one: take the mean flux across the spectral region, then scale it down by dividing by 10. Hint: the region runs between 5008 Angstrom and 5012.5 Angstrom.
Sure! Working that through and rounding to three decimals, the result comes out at 0.387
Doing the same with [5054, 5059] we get 0.403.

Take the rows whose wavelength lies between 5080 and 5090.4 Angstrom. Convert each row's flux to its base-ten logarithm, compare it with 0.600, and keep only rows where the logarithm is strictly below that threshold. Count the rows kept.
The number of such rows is 9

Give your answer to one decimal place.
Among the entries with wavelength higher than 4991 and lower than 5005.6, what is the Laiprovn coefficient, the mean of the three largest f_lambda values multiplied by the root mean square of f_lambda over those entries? 15.4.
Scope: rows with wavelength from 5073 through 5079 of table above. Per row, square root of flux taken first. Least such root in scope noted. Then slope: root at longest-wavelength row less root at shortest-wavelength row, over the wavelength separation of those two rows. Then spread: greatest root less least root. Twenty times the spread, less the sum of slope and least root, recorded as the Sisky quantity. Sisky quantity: -0.67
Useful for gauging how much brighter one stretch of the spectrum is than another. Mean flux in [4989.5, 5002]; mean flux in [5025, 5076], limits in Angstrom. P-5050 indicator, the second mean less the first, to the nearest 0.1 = 0.3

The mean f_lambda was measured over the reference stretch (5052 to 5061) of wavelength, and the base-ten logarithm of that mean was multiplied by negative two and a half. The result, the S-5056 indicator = -1.52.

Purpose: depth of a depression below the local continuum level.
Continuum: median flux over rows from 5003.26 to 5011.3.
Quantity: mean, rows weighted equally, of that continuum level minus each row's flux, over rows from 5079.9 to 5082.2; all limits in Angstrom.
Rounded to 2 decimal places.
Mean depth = 0.27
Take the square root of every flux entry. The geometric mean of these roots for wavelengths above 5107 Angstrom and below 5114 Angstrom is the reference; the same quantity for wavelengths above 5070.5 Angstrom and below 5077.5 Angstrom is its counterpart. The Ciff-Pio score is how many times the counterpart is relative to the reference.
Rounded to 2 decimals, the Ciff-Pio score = 1.03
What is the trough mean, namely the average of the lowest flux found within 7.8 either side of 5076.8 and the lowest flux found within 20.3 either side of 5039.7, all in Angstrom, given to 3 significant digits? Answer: 3.55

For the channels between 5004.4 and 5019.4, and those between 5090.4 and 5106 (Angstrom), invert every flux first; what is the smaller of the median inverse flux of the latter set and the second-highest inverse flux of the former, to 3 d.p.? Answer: 0.252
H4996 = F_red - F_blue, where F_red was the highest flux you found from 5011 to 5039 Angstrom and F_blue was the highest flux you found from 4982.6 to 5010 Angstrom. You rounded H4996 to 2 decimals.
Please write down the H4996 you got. -0.16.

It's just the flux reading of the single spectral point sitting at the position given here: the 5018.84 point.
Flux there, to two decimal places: 3.38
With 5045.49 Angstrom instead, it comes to 3.84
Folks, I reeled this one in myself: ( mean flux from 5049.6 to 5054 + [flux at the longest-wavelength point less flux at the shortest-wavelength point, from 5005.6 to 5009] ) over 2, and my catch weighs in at 1.87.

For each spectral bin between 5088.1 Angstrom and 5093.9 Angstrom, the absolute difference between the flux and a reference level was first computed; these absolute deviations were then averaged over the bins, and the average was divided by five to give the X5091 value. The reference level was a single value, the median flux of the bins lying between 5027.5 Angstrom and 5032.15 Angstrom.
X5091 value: 0.027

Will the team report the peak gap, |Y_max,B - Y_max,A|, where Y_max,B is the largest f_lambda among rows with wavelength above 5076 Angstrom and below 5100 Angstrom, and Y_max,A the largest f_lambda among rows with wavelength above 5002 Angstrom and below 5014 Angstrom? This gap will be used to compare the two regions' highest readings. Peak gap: 0.10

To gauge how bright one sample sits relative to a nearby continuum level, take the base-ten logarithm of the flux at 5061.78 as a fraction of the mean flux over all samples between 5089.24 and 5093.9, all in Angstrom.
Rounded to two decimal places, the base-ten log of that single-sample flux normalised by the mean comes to 0.05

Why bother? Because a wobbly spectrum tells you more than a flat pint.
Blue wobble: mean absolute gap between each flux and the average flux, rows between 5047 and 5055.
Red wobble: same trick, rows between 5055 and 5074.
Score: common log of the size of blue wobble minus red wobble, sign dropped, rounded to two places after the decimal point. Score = -0.88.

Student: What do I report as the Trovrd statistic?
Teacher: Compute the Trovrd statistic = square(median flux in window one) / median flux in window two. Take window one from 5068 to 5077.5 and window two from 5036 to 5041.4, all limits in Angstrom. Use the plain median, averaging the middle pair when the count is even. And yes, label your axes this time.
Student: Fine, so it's 4.4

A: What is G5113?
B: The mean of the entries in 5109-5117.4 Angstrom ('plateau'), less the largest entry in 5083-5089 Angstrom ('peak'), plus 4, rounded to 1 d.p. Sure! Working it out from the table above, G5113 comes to 4.0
